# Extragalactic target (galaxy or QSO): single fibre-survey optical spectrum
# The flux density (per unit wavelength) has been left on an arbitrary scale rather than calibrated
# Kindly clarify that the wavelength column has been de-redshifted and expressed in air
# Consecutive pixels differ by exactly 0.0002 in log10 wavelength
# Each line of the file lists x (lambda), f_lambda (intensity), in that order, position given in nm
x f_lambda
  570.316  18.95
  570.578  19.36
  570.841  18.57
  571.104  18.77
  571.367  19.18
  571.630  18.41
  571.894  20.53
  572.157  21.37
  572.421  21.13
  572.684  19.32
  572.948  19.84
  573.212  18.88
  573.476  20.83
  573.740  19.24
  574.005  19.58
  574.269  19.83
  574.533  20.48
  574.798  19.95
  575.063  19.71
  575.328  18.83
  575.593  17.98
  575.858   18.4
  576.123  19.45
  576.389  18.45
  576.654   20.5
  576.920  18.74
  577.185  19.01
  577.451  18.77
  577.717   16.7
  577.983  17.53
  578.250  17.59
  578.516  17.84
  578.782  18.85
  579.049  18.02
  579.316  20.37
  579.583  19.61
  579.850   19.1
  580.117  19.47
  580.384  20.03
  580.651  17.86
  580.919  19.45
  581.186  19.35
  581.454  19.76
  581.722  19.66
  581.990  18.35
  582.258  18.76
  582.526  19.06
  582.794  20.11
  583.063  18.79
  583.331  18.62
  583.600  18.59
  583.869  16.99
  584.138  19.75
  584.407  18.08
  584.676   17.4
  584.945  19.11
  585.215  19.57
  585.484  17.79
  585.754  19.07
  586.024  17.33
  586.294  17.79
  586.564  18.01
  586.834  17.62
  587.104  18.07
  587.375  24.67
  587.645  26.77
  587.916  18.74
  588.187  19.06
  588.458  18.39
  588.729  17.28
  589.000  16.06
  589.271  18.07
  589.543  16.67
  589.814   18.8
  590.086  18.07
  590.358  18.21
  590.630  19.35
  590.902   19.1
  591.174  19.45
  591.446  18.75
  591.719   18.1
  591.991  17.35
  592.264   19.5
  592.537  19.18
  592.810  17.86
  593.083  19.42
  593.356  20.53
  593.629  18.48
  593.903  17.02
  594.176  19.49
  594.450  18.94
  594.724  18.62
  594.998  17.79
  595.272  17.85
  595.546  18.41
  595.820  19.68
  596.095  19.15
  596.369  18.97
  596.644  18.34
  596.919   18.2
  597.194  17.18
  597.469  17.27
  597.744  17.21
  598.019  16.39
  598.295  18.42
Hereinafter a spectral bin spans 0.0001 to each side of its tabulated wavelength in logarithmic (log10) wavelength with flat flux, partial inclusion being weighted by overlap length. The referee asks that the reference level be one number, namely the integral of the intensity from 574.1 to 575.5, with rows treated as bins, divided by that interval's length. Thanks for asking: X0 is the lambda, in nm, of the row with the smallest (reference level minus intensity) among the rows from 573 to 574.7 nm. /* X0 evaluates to 573.476 nm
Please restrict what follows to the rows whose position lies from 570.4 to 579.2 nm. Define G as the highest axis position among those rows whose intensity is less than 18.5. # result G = 579.049 nm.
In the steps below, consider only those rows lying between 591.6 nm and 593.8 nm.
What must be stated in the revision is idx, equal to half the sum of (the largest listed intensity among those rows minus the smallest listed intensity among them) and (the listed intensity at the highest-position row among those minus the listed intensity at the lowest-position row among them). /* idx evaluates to 1.8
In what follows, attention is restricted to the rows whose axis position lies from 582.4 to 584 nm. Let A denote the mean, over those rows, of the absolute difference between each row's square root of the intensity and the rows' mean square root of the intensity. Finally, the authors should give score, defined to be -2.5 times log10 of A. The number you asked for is 2.85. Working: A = 0.07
